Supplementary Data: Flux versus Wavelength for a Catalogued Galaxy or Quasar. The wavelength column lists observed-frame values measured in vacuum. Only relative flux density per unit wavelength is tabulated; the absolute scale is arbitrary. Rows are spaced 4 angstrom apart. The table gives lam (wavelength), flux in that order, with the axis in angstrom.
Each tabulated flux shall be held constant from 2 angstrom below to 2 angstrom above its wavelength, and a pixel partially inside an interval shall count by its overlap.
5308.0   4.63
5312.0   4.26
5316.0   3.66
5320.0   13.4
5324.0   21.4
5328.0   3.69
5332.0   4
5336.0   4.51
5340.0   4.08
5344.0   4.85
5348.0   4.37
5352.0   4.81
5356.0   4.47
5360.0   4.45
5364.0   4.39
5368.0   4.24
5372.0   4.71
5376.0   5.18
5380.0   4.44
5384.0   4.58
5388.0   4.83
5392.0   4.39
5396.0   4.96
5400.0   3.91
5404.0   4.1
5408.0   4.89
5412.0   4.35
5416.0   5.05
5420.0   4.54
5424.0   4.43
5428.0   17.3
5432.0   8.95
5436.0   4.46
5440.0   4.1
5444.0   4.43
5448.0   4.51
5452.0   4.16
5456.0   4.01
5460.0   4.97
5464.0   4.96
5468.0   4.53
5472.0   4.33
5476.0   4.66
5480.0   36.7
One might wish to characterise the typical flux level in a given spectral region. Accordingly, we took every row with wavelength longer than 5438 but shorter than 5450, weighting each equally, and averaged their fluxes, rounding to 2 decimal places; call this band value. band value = 4.35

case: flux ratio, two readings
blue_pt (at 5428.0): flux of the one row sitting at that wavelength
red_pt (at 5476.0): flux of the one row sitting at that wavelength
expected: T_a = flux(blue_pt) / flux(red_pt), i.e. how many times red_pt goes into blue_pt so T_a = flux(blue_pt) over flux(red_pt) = 3.7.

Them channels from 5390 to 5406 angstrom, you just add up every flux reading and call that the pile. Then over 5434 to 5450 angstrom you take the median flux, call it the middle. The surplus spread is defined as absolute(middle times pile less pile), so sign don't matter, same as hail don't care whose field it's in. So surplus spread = 60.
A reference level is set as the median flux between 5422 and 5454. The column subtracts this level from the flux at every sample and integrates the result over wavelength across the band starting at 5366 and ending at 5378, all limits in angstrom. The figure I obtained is 3.2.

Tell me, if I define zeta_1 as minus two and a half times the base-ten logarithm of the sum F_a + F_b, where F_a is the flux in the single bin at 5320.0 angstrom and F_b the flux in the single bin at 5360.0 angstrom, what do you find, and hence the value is -3.13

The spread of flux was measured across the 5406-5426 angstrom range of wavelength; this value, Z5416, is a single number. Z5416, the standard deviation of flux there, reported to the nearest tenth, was 0.3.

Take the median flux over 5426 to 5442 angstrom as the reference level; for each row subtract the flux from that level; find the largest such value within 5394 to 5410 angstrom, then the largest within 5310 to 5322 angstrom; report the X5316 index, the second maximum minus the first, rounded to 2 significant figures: 0.25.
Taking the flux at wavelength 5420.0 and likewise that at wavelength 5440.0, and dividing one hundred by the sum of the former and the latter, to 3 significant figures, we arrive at 11.6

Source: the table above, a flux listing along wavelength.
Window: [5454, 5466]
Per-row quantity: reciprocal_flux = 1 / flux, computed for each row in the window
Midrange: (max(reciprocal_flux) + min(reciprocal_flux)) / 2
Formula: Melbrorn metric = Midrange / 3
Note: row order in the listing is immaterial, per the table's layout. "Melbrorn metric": 0.0751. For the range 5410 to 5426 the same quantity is 0.0713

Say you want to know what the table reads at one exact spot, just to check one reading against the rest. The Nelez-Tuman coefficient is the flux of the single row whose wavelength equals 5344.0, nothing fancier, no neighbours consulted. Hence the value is 4.85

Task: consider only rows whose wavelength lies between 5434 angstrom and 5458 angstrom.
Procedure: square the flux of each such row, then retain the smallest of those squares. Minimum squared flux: 16.1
